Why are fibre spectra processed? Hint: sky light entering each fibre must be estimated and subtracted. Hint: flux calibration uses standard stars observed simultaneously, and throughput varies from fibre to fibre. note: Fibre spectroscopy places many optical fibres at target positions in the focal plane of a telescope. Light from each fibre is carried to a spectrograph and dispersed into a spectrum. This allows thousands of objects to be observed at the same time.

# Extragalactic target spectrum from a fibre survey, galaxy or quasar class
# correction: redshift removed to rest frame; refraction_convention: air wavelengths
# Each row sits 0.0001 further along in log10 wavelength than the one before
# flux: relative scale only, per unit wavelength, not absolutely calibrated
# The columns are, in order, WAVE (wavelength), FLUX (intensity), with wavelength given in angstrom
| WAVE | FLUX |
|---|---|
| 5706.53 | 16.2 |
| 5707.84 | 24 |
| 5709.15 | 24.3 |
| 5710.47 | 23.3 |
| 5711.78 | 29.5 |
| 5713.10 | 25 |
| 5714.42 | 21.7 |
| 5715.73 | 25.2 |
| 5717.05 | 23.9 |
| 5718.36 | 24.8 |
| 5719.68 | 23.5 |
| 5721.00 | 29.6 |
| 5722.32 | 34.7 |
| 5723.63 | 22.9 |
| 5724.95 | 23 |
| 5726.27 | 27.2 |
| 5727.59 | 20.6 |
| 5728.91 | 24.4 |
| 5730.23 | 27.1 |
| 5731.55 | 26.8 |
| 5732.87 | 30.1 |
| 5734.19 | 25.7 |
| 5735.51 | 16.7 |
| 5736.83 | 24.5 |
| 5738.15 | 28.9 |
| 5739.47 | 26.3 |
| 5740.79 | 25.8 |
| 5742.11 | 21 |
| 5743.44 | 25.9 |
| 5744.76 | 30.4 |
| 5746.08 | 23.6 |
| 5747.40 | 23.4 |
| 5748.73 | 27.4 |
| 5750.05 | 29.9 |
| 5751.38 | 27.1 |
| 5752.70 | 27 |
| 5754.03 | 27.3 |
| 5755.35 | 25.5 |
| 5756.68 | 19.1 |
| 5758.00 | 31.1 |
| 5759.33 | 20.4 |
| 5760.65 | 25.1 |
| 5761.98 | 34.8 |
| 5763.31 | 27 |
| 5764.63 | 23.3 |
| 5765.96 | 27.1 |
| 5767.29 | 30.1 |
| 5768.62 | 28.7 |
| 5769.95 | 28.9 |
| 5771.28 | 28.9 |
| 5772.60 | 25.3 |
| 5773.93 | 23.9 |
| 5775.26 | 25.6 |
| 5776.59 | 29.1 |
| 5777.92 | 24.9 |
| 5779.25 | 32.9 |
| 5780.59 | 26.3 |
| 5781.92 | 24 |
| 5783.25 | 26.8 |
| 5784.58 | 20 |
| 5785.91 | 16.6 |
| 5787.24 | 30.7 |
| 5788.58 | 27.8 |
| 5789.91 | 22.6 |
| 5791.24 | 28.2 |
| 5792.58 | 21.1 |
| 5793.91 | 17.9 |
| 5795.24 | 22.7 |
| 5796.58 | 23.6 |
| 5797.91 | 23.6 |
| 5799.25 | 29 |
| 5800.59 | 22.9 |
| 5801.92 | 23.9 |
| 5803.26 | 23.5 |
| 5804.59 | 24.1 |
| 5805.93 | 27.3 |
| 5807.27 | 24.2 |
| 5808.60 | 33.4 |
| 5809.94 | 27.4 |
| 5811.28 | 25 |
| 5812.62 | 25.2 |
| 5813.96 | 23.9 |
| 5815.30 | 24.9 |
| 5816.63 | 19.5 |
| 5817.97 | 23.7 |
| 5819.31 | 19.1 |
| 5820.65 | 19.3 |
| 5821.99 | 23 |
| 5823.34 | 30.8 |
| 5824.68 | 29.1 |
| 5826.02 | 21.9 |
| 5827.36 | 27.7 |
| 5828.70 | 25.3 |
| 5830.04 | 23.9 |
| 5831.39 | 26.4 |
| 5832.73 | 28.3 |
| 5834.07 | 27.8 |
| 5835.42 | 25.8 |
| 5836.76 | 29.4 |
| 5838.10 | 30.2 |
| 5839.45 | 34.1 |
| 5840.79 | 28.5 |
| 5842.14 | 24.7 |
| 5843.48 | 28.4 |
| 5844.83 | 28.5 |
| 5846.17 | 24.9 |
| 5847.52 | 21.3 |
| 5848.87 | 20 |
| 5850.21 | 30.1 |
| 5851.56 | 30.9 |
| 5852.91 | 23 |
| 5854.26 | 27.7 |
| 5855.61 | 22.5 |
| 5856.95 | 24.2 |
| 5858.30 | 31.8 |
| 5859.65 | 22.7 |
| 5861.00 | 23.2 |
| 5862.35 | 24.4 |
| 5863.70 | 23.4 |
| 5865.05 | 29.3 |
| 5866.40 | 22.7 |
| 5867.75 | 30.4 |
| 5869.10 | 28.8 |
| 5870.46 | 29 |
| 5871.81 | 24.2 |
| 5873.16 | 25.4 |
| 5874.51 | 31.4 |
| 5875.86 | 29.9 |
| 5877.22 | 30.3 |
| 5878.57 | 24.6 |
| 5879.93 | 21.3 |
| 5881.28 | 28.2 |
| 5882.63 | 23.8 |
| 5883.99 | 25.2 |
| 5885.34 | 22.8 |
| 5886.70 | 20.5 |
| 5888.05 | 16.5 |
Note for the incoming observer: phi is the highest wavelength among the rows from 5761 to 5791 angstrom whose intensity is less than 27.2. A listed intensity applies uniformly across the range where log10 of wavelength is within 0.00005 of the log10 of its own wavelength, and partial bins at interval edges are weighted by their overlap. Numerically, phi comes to 5789.91 angstrom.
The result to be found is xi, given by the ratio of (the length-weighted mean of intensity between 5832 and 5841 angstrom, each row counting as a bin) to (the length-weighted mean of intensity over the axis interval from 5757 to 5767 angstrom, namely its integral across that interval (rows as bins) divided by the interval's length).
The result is 1.09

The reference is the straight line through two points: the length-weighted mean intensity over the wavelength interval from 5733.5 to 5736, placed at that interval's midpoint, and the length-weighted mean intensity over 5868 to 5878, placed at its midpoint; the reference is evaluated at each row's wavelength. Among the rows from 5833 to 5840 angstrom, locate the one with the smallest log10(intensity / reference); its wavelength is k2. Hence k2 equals 5835.42 angstrom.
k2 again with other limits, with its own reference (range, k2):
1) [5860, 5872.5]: 5866.40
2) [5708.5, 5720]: 5714.42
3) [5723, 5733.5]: 5727.59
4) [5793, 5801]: 5793.91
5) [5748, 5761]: 5756.68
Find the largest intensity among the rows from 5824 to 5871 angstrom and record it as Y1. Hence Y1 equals 34.1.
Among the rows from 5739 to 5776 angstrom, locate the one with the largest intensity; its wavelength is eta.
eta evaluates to 5761.98 angstrom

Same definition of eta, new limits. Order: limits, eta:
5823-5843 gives 5839.45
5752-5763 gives 5761.98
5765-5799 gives 5779.25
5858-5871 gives 5858.30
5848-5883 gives 5858.30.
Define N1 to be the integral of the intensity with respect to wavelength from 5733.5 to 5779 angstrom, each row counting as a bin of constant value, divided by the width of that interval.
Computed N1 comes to 26.2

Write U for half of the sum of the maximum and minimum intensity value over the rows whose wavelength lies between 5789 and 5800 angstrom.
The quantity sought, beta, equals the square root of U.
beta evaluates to 4.84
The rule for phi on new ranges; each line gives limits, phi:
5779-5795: 5793.91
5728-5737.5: 5736.83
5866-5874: 5873.16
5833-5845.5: 5842.14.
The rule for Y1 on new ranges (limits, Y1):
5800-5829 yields 33.4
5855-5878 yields 31.8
